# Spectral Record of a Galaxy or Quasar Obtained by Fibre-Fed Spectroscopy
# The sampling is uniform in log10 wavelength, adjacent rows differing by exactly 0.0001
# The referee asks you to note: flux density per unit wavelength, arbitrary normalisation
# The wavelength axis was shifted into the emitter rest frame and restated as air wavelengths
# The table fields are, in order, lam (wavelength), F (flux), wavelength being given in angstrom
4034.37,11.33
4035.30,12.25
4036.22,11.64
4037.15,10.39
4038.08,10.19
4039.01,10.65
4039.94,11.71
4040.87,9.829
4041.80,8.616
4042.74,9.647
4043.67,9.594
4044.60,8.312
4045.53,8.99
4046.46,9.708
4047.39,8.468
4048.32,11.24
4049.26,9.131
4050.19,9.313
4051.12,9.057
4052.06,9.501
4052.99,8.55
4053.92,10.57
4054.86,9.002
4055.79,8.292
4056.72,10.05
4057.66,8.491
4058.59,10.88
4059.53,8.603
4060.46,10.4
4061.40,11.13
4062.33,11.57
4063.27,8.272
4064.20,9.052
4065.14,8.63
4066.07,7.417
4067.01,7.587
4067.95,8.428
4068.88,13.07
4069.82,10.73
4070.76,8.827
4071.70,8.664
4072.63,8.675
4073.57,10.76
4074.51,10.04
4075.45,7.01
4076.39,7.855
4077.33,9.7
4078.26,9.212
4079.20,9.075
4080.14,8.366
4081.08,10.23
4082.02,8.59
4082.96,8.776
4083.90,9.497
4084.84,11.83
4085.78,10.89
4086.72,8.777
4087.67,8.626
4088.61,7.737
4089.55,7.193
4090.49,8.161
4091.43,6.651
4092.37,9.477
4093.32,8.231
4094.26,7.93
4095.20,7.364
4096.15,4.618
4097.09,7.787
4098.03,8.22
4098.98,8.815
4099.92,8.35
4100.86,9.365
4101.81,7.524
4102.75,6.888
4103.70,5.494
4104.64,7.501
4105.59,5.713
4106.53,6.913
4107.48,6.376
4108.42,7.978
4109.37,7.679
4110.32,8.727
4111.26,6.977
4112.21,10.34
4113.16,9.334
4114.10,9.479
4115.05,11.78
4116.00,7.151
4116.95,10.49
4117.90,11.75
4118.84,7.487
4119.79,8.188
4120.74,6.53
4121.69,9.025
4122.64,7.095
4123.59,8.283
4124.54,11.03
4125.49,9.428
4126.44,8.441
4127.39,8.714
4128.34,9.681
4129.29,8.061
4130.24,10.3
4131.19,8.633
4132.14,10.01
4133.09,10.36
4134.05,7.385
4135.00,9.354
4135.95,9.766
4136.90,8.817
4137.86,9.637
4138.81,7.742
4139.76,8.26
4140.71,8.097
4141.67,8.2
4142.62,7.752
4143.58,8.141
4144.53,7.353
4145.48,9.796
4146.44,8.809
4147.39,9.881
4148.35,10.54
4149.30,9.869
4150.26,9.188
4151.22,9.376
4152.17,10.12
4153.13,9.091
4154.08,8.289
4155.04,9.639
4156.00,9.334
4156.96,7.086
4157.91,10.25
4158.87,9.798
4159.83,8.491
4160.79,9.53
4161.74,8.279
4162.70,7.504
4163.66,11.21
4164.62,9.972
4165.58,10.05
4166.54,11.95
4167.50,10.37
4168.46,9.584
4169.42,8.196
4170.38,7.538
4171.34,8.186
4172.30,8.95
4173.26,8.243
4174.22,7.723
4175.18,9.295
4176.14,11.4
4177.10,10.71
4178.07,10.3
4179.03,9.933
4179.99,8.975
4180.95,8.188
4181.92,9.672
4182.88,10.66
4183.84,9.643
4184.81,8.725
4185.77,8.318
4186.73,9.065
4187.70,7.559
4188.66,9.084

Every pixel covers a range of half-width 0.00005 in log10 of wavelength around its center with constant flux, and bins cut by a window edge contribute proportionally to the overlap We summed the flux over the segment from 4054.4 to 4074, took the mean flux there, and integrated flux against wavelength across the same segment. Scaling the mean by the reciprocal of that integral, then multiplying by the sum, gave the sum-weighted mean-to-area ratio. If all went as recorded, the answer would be 10.1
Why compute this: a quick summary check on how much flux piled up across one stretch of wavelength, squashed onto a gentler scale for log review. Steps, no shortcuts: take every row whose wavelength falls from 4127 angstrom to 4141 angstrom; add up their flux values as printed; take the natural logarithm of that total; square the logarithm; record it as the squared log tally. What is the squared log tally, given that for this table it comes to 24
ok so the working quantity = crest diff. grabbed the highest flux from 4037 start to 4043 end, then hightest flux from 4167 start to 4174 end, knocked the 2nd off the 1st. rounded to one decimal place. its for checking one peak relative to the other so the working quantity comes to 1.3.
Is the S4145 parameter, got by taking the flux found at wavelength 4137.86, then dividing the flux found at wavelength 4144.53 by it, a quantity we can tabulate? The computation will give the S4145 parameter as 0.8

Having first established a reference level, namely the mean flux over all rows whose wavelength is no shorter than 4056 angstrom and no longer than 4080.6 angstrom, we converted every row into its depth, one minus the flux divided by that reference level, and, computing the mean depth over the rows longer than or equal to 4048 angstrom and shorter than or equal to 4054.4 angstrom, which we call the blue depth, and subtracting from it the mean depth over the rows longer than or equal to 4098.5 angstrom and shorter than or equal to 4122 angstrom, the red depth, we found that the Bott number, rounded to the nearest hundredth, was -0.15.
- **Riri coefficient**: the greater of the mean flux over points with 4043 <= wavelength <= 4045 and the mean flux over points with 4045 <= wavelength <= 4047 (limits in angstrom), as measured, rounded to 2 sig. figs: 9.3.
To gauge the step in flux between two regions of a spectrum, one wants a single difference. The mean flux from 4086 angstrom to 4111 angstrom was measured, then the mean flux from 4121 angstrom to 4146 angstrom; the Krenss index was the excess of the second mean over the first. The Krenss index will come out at 1.2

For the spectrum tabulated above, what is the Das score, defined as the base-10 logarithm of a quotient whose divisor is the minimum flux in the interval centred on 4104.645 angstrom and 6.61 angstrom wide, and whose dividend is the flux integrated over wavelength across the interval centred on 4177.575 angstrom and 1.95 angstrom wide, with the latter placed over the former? 0.57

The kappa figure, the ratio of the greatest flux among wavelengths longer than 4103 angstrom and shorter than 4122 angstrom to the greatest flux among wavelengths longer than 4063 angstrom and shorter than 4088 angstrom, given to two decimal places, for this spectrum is 0.90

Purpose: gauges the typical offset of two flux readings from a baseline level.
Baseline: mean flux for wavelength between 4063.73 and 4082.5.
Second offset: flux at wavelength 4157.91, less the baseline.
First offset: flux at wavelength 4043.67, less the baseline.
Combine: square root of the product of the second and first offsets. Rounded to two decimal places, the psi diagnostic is 0.76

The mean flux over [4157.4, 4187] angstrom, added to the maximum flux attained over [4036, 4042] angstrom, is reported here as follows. 21.1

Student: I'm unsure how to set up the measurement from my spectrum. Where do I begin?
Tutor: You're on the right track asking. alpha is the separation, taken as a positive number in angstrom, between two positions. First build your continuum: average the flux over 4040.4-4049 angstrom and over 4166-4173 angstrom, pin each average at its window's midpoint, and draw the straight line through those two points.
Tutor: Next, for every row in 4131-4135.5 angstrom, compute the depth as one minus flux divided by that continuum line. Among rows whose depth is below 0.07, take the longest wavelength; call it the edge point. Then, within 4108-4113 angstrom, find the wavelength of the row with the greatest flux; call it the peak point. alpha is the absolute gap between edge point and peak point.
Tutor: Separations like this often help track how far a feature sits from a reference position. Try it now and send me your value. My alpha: 22.8 angstrom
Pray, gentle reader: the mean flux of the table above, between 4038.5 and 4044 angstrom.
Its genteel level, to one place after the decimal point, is 10.0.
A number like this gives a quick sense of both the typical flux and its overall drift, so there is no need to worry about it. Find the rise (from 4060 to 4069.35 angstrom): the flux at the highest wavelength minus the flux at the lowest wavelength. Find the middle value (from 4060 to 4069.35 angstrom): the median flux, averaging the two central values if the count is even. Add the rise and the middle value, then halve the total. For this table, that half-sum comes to 5.76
